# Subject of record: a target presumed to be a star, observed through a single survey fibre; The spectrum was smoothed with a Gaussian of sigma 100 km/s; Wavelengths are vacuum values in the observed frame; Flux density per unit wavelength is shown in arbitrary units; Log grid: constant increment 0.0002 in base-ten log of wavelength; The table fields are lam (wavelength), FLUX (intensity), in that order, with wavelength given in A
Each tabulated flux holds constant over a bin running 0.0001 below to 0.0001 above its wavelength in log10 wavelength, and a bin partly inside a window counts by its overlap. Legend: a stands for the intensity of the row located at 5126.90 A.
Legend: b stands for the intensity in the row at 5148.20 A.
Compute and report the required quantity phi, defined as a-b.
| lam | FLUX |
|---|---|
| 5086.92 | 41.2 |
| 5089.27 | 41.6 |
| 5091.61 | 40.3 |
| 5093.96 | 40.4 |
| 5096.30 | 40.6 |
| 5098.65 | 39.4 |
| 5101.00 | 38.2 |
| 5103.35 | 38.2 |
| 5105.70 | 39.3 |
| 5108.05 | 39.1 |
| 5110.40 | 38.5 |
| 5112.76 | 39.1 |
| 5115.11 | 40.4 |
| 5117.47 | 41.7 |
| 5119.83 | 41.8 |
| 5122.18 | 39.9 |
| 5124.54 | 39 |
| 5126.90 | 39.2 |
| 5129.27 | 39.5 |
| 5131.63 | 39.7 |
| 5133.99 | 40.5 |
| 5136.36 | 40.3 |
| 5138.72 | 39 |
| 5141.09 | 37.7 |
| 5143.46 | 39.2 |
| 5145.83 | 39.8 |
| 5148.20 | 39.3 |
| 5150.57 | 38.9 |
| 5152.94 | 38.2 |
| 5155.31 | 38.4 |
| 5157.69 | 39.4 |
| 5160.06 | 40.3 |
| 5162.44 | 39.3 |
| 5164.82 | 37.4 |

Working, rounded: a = 39.2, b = 39.3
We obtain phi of -0.1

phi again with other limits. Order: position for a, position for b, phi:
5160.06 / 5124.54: 1.3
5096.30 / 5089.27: -1.0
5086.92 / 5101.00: 3.0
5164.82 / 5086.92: -3.8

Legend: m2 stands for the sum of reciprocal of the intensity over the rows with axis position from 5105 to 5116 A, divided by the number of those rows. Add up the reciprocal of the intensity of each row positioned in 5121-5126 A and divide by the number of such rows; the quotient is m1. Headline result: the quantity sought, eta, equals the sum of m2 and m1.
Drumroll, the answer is 0.0508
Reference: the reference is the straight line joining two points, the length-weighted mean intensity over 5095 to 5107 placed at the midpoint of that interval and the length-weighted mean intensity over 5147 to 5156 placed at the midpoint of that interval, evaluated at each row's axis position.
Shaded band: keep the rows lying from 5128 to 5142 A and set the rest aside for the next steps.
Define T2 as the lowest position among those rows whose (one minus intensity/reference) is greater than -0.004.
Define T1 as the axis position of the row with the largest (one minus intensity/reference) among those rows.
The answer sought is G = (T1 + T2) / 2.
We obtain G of 5139.9 A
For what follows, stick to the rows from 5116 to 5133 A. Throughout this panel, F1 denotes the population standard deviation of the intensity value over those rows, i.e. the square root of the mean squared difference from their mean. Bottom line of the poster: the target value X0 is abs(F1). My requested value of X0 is 1.07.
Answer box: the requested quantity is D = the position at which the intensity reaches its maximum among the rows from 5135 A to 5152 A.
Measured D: 5136.36 A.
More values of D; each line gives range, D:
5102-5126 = 5119.83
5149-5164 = 5160.06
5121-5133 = 5122.18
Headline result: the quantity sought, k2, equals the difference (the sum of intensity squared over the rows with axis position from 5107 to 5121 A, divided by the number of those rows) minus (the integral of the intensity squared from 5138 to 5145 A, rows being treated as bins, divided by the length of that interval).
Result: 115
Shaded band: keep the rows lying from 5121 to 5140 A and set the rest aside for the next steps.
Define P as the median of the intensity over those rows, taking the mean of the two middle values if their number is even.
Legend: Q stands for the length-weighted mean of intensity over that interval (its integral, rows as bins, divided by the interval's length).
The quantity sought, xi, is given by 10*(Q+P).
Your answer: 792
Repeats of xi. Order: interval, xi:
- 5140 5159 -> 779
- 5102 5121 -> 789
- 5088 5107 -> 796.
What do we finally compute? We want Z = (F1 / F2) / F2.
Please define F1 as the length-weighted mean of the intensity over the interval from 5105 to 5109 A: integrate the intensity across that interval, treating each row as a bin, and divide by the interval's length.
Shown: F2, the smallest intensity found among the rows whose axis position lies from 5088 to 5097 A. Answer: 0.0241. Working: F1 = 39.2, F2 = 40.3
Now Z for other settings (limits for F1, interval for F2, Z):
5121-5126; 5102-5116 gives 0.0271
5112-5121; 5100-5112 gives 0.0280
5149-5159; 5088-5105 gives 0.0266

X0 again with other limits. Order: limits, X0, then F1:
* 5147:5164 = 0.65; 0.65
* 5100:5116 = 0.72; 0.72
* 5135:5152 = 0.75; 0.75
